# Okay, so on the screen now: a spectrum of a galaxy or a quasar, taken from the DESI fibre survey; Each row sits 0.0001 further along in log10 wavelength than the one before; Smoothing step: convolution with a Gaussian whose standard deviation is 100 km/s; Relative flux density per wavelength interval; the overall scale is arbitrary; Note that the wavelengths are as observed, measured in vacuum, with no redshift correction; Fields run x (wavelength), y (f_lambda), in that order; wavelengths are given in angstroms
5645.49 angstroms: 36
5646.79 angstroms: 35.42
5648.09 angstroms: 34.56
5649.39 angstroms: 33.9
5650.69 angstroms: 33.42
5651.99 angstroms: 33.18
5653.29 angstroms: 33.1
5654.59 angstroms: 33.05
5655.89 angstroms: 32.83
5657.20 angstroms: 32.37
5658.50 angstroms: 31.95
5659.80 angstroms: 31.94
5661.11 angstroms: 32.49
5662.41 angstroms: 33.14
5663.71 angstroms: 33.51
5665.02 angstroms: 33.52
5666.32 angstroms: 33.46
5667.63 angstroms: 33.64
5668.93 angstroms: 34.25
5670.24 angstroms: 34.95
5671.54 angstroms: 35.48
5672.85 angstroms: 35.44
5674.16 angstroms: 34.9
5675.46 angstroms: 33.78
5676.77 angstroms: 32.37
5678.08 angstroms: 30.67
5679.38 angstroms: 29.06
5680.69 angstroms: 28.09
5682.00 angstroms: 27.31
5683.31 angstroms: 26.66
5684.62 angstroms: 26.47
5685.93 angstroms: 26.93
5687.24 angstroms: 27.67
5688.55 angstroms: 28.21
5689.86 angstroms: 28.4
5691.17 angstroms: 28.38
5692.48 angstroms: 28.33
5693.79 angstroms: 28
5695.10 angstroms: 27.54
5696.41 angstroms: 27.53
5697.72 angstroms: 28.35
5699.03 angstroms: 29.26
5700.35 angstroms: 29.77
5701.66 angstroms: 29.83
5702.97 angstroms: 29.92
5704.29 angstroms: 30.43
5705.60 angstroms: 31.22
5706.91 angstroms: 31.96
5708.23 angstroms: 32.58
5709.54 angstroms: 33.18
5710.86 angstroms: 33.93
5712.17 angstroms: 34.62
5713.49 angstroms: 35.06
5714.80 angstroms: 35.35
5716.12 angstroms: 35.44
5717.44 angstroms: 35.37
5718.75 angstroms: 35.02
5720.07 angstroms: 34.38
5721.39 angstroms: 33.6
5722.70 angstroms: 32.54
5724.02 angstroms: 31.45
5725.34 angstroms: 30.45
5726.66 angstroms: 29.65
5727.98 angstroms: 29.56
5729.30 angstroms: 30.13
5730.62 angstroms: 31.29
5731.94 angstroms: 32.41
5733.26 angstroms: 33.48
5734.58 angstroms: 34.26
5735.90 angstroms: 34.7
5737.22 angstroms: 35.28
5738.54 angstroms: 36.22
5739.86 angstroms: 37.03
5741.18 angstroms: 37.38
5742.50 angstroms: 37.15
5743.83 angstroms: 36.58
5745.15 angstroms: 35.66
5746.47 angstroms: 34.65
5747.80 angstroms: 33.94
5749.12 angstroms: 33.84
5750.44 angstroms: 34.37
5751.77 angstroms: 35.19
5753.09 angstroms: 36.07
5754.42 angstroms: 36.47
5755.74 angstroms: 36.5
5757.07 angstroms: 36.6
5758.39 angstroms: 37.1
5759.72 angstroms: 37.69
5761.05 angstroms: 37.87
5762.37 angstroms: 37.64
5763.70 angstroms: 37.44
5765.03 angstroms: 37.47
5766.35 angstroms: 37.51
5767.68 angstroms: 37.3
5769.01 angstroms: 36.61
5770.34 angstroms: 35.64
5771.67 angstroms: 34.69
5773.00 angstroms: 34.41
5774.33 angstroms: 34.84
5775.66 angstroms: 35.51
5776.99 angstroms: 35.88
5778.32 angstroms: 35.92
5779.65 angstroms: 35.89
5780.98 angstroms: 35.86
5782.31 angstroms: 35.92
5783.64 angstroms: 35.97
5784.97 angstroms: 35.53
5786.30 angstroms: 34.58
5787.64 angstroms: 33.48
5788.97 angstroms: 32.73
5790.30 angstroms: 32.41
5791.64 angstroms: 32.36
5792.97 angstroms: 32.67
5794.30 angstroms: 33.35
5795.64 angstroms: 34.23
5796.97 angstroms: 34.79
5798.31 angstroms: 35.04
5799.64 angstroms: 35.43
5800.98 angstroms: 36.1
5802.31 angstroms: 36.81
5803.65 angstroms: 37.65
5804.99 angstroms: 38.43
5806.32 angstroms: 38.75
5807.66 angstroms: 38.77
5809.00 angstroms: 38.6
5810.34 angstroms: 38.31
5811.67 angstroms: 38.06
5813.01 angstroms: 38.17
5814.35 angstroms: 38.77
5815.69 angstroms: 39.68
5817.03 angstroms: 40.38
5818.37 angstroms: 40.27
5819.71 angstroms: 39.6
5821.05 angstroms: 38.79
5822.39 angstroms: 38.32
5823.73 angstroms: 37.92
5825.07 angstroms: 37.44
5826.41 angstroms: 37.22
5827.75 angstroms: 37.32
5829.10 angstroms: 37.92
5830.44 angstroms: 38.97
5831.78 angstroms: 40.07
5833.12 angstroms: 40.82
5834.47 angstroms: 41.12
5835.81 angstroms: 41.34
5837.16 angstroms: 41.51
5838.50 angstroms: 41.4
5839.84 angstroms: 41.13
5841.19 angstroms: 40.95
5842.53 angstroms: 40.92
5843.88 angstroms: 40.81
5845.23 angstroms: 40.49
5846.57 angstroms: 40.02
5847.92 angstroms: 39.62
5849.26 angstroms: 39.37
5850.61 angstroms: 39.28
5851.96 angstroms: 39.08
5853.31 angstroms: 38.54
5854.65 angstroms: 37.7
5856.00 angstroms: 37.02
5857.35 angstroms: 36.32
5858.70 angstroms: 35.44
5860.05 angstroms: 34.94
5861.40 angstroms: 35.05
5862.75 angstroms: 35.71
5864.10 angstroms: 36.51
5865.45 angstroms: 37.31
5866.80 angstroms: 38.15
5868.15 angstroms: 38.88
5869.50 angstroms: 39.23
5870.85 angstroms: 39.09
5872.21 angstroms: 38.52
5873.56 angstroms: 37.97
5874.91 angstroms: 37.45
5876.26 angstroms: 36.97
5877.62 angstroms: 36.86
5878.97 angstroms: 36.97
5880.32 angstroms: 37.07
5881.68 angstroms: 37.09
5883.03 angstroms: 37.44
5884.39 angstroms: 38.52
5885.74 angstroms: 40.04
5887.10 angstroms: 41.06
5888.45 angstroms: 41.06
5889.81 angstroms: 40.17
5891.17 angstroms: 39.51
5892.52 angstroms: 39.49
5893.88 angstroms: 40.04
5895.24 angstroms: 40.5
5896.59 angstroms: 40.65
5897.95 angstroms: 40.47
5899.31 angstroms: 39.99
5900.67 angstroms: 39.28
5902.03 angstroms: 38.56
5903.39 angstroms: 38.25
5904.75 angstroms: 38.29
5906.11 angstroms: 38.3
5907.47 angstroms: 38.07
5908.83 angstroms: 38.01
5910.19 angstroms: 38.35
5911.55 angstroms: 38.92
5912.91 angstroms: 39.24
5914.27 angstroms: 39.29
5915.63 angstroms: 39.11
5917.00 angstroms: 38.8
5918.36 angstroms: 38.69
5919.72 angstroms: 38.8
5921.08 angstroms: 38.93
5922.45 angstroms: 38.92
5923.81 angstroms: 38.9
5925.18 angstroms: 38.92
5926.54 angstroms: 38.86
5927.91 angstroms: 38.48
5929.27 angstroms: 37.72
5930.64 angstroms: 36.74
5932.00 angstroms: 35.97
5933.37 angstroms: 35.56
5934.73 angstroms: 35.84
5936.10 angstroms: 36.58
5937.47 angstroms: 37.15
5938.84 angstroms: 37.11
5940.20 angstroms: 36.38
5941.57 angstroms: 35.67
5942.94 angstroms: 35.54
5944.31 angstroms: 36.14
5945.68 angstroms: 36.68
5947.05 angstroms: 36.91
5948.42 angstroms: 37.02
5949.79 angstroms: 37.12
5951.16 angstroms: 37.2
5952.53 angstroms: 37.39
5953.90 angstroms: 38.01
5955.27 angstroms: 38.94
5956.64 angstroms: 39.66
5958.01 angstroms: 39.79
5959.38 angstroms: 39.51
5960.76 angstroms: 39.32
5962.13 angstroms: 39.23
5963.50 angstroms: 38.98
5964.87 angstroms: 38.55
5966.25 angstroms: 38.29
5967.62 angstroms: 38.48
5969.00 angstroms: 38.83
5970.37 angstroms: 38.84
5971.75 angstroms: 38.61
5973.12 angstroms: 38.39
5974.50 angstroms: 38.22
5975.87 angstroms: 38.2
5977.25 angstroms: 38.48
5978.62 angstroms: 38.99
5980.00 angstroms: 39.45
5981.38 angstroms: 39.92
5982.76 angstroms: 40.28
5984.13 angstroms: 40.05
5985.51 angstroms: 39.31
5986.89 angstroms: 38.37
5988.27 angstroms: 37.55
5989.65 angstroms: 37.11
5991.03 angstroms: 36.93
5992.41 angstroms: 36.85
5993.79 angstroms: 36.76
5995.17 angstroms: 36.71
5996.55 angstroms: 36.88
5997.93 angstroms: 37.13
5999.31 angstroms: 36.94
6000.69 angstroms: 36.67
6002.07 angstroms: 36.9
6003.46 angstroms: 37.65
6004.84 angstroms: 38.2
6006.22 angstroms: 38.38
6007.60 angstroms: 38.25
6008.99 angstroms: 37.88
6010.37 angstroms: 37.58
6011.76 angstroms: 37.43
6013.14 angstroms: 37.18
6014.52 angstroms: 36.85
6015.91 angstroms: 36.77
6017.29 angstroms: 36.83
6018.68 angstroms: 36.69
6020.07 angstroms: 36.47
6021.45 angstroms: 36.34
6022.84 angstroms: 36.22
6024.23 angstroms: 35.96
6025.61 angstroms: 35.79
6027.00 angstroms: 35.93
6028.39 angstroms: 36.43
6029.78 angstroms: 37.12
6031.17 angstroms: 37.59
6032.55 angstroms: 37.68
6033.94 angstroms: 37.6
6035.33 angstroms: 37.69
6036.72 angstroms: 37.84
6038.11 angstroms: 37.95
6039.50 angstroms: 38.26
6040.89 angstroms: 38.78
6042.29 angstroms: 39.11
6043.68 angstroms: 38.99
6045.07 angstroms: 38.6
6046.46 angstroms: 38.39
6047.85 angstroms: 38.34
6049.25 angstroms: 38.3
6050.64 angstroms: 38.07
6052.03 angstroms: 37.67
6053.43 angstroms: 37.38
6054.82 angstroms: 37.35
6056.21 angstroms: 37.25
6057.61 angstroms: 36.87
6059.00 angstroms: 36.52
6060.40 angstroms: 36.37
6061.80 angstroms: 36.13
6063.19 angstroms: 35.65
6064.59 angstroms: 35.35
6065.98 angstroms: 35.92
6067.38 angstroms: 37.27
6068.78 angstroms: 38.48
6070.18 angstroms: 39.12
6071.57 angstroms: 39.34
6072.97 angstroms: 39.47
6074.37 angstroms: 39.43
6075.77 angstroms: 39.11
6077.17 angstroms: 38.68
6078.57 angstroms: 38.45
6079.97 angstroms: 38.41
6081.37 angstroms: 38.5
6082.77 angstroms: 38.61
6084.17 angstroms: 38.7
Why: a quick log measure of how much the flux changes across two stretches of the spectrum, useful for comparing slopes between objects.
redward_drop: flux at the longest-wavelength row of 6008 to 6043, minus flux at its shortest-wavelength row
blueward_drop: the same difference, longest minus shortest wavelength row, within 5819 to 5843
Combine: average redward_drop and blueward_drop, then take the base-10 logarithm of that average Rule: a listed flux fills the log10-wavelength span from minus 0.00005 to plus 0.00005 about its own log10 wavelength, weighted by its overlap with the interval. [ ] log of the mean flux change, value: 0.1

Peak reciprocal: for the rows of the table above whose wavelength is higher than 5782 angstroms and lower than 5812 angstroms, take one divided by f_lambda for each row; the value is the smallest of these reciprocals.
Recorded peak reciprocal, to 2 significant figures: 0.026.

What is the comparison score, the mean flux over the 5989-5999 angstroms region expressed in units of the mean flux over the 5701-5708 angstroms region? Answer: 1.20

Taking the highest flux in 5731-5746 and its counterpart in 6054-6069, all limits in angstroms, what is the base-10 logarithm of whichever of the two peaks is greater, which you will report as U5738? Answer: 1.59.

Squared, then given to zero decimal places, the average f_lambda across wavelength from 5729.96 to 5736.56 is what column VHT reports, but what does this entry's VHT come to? 1104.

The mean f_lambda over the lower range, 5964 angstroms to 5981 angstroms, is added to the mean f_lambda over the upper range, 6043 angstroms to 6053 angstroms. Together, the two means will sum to 76.9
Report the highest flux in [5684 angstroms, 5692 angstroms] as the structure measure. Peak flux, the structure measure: 28.4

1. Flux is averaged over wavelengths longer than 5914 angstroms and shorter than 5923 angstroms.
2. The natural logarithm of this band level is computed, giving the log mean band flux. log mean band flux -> 3.66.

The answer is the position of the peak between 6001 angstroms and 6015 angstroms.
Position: 6006.22 angstroms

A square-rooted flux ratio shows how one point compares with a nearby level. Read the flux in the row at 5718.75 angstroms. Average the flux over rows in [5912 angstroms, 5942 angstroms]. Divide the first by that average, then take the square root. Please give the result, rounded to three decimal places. 0.962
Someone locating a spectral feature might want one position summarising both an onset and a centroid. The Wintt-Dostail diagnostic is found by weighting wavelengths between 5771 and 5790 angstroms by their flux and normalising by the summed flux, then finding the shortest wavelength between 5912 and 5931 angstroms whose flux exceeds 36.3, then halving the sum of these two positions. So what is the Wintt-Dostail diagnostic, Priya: 5846.6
